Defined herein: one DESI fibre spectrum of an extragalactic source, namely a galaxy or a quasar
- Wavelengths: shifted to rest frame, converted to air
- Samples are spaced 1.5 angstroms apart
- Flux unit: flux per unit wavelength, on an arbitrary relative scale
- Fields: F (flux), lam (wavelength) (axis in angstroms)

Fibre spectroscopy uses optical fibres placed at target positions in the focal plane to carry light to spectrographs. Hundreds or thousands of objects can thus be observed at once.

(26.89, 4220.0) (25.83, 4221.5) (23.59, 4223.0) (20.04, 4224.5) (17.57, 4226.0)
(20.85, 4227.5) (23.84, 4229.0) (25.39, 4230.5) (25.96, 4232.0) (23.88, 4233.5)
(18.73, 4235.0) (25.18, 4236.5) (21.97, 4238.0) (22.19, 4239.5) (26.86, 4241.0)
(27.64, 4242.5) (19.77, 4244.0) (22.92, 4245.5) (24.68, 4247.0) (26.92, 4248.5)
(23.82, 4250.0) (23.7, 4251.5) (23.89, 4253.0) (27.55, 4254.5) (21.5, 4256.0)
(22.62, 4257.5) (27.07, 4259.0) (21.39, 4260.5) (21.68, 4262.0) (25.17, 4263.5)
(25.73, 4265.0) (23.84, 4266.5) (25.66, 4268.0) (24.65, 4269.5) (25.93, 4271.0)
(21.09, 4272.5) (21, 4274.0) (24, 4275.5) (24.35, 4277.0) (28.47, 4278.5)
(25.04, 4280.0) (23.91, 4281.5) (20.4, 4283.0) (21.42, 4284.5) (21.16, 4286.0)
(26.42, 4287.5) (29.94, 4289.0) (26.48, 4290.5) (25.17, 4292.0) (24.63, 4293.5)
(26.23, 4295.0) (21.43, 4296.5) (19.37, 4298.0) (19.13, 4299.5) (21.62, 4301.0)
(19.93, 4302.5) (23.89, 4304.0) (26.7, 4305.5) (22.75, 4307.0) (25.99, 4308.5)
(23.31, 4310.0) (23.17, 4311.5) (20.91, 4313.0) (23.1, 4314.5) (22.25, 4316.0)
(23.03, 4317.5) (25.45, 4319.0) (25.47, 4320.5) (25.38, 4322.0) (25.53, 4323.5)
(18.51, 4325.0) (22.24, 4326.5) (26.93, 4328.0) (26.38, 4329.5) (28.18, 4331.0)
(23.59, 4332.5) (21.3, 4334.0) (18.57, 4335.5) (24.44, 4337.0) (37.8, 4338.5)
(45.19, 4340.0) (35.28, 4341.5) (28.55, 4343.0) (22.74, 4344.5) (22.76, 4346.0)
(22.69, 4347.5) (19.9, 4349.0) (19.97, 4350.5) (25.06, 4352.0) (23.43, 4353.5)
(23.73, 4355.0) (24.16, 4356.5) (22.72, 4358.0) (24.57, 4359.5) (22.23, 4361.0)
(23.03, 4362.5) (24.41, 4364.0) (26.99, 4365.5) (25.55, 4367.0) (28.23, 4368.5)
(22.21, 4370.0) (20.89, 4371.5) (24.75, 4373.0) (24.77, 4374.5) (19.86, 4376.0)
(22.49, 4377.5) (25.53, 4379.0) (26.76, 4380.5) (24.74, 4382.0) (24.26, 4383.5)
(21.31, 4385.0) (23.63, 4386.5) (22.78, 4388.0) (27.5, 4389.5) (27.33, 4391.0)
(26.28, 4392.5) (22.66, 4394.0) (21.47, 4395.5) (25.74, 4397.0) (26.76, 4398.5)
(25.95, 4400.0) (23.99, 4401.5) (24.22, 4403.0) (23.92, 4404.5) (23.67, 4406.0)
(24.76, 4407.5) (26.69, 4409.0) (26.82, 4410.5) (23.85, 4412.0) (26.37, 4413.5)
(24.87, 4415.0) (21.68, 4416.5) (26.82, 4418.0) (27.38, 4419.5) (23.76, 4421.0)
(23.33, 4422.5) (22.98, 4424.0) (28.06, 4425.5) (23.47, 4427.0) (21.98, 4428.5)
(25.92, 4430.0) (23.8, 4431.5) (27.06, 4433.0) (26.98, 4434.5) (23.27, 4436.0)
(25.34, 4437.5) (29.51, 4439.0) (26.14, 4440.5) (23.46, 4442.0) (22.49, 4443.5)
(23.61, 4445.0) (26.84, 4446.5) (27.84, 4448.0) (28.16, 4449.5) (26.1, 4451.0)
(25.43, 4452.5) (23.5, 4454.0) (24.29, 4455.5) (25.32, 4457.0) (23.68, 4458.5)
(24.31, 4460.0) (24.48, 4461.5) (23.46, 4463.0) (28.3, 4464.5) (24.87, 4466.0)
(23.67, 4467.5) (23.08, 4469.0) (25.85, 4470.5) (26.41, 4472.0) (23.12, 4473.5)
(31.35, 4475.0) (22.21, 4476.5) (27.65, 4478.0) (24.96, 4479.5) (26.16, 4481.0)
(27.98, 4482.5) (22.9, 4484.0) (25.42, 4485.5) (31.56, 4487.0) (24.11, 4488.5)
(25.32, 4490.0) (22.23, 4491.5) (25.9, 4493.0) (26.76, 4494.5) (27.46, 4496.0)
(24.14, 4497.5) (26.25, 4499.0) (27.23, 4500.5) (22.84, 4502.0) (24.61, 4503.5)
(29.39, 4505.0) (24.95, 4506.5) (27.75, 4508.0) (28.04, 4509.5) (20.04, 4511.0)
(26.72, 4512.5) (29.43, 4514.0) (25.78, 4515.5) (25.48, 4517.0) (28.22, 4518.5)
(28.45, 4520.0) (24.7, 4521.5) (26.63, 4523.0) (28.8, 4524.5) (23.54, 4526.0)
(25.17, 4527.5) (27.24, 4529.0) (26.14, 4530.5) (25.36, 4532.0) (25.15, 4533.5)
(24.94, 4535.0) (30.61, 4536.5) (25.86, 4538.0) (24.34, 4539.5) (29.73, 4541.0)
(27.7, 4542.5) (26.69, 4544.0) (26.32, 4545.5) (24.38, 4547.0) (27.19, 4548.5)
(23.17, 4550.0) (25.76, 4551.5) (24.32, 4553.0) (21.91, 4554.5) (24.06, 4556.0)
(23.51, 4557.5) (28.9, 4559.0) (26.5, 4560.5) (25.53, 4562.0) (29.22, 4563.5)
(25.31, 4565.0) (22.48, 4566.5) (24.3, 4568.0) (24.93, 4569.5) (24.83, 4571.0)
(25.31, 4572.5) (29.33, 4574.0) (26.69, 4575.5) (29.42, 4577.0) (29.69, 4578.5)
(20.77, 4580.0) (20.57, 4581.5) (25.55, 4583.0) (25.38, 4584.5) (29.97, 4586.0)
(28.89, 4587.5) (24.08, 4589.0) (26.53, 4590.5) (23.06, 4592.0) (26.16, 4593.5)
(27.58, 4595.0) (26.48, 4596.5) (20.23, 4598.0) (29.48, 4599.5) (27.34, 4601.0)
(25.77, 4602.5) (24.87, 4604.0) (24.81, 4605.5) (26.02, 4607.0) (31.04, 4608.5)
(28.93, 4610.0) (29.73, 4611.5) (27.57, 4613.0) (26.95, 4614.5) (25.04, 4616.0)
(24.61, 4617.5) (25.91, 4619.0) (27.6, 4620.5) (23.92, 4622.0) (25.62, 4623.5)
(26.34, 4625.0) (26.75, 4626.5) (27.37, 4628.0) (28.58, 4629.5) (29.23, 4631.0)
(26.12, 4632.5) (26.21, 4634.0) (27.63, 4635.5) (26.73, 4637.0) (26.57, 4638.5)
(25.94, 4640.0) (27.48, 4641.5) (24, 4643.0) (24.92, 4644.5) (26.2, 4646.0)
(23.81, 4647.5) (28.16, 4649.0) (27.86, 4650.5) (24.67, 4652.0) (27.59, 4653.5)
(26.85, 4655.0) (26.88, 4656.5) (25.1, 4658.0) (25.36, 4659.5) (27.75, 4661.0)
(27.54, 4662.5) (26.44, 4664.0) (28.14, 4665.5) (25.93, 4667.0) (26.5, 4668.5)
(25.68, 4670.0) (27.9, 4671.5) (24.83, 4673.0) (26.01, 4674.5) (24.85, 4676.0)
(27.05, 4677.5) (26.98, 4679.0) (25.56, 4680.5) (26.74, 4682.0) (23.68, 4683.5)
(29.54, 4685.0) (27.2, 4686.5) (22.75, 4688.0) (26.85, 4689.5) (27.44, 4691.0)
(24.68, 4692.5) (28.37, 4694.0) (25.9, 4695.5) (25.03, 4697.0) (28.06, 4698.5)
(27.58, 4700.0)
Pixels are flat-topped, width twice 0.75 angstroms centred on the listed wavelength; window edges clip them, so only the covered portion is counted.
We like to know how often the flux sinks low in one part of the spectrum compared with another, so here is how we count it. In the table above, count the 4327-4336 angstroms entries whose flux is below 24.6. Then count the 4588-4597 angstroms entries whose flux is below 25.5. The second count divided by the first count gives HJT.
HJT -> 0.7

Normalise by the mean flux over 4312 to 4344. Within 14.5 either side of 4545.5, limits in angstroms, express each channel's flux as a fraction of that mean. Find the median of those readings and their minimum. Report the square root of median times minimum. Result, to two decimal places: 0.90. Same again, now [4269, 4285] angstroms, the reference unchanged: 0.85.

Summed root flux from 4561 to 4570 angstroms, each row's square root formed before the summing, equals 30.15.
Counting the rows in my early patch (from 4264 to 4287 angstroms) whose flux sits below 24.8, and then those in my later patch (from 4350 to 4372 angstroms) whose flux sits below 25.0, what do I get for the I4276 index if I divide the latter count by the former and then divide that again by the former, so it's 0.11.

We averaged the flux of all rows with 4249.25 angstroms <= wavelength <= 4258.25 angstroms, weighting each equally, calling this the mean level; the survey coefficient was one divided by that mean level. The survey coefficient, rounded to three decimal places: 0.042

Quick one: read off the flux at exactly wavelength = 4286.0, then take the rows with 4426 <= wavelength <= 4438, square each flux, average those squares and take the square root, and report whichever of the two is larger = 24.8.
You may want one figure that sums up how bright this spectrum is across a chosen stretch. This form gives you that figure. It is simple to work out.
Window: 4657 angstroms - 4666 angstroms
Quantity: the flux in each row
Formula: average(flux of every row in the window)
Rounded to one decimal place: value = 26.7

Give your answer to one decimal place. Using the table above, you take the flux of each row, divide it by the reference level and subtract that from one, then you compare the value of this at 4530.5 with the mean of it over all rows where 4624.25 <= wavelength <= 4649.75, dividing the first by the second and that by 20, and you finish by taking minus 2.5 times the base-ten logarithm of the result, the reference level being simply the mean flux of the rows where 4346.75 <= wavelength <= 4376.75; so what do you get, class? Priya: 3.4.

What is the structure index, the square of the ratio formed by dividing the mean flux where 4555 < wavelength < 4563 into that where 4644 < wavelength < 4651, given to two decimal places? 1.04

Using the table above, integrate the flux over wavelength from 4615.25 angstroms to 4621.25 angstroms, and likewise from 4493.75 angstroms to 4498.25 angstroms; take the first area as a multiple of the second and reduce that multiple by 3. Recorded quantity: -1.68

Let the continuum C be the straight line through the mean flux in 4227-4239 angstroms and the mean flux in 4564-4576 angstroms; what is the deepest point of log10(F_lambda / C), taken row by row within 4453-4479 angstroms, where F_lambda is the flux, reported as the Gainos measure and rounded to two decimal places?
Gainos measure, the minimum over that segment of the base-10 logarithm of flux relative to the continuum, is -0.05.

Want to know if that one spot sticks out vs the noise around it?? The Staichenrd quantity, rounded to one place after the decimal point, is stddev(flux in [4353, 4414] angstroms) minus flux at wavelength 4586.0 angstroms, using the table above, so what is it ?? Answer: -28.0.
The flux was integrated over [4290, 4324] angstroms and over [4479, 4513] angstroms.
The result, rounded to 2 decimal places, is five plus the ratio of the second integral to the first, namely 6.10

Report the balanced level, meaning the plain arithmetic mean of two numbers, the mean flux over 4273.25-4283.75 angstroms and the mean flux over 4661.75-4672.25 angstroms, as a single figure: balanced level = 25.4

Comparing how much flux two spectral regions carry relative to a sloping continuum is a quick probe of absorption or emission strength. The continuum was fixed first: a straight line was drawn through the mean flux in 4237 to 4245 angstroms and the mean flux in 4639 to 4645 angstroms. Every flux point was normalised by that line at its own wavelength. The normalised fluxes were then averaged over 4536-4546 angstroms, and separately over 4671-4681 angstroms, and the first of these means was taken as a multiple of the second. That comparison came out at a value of 1.07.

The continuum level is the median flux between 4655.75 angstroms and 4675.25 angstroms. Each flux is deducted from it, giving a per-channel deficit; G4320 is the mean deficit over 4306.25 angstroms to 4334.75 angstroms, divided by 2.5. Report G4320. 1.0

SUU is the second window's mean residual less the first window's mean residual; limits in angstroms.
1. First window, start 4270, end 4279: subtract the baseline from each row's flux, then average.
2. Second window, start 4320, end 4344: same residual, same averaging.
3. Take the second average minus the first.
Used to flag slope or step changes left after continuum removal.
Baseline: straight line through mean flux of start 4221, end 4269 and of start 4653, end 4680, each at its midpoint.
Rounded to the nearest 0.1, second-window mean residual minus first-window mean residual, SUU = 2.6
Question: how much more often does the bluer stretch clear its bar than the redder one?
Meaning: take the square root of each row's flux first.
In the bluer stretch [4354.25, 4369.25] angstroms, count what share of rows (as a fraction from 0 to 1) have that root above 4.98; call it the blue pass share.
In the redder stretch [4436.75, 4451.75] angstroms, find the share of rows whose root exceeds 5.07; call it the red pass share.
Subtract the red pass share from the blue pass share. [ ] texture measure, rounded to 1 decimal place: -0.3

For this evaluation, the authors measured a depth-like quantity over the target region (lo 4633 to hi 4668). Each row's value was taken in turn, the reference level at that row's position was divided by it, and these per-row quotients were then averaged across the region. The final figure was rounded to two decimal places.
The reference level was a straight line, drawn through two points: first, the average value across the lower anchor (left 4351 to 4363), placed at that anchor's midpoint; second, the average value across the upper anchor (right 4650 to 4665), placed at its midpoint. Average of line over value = 1.01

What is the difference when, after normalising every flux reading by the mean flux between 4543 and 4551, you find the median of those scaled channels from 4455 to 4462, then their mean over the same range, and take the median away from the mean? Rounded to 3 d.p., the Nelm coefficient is 0.004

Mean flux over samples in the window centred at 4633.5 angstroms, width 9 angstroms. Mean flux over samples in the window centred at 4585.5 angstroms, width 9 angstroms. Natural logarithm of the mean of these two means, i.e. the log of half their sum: 3.28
